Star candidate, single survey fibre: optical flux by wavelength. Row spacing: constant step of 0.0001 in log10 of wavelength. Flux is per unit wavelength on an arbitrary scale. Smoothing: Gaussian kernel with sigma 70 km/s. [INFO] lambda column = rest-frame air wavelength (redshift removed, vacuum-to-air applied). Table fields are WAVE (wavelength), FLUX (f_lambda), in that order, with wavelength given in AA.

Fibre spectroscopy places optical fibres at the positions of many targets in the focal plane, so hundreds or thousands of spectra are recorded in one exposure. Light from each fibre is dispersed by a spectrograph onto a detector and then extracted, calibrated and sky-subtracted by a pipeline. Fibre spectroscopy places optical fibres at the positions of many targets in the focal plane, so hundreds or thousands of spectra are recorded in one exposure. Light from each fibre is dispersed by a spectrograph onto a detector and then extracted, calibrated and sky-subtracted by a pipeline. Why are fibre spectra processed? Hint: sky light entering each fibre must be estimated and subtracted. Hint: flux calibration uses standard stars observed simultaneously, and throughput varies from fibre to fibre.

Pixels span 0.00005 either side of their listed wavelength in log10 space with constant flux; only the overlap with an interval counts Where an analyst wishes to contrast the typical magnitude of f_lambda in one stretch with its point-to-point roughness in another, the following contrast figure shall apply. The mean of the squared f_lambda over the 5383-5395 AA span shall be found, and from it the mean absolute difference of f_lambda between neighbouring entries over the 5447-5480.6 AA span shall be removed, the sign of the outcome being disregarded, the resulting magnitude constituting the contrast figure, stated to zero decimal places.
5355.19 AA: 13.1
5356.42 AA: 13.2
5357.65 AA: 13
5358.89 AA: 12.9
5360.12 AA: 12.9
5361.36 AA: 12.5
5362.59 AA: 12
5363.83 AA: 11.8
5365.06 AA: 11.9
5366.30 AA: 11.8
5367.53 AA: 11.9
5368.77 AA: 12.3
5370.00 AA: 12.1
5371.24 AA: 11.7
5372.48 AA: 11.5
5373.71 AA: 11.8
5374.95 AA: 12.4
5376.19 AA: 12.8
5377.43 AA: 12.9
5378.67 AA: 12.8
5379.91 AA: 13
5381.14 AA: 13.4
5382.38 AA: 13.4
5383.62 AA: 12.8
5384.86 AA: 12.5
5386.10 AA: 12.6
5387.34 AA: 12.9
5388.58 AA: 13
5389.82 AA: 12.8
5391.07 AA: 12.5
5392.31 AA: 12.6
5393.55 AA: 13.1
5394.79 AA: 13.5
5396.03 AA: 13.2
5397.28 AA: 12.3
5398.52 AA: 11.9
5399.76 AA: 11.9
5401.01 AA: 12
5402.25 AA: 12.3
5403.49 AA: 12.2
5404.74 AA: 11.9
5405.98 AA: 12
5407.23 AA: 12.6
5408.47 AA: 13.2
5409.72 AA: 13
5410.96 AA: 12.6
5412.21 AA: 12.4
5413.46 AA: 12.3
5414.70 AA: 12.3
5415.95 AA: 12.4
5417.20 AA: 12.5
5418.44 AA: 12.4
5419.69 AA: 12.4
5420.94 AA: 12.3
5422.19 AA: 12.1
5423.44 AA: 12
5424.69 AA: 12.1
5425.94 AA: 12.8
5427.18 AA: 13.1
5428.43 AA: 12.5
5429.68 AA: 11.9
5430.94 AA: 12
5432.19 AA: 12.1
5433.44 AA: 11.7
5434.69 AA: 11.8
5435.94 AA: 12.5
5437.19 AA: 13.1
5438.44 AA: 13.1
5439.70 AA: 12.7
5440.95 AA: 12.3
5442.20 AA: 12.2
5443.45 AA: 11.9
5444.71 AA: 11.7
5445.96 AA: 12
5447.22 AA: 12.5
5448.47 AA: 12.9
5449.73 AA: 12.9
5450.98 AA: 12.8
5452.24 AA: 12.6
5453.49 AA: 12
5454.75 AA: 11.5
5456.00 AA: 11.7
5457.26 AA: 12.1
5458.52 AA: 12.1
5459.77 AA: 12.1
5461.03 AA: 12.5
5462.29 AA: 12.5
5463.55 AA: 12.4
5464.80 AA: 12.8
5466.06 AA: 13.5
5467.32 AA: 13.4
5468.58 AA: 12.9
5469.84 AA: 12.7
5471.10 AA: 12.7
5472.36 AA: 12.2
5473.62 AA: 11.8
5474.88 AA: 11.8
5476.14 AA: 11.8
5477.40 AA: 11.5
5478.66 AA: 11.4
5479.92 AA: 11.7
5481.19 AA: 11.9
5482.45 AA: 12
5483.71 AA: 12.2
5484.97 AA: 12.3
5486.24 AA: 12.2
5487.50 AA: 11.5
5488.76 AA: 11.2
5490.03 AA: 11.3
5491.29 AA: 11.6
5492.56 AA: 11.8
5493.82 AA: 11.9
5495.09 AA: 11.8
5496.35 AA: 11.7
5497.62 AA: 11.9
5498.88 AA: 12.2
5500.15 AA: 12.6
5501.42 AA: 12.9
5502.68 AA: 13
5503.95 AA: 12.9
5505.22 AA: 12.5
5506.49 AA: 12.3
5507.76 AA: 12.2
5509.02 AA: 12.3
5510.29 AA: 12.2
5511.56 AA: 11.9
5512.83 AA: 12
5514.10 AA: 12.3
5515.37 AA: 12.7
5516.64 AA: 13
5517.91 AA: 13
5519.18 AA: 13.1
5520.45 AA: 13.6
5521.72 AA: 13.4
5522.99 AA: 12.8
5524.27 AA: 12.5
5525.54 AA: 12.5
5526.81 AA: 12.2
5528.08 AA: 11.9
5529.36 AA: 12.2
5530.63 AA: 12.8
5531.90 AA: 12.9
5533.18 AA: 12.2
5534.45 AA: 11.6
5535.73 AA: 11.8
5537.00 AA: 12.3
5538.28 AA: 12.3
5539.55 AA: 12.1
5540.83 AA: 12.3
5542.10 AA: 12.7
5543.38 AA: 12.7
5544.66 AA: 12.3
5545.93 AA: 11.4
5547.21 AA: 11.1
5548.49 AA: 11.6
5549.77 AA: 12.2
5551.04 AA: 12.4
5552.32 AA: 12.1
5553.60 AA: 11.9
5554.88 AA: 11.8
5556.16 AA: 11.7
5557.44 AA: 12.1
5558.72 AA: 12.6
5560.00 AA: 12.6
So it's 164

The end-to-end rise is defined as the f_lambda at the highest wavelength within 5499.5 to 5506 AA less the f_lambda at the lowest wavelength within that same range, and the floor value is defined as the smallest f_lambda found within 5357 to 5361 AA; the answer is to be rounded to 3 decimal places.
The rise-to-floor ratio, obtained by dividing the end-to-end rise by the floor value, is -0.008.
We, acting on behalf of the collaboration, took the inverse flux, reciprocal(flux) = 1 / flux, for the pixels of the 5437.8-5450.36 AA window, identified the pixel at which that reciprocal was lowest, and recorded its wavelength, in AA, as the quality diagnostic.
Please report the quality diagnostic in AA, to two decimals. 5438.44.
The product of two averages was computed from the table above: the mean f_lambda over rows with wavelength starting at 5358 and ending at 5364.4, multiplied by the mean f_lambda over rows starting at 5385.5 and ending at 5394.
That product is 158.8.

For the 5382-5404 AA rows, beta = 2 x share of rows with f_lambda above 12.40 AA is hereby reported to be 1.3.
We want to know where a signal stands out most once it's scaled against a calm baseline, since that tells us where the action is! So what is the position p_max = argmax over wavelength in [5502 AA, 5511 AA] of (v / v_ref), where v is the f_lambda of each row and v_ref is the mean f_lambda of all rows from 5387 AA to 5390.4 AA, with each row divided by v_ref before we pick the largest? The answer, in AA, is 5502.68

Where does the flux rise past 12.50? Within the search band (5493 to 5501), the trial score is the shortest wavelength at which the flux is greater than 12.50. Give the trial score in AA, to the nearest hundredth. 5500.15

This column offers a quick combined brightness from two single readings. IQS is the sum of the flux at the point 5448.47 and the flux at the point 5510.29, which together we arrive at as 25.10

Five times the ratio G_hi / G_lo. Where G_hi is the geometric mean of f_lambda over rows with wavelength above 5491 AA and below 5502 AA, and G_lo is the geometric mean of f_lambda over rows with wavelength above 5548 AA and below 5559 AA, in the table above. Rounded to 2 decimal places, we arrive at 5.00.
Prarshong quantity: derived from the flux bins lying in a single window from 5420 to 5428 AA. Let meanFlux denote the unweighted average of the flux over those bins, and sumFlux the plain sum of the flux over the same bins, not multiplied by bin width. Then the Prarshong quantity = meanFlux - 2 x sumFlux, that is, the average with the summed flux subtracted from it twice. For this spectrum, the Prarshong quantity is -136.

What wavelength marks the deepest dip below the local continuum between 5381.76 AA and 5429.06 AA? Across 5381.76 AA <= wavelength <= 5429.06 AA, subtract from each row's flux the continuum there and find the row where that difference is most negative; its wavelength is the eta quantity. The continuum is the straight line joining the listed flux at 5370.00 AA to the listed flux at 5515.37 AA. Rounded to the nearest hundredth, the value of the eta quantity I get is 5404.74 AA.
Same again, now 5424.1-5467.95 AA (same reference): 5454.75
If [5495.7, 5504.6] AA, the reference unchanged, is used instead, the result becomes 5496.35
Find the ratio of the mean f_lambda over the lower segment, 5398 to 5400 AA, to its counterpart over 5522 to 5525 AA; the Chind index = 0.94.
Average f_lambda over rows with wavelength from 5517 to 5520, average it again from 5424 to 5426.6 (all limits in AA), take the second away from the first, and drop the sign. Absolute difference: 0.60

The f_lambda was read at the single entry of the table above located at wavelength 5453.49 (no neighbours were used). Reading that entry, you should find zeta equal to 12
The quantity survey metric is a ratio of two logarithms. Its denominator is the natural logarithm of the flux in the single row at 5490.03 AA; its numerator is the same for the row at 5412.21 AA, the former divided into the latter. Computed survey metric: 1.04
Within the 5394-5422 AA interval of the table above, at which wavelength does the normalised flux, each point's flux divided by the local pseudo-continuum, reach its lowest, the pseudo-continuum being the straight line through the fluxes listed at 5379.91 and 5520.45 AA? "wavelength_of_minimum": 5404.74 AA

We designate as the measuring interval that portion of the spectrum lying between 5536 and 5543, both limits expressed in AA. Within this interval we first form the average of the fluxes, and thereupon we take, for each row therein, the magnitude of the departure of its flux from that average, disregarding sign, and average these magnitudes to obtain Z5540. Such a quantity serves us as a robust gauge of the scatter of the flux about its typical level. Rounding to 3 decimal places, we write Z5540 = 0.144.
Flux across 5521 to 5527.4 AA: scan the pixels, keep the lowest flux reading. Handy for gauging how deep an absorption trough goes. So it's 12.2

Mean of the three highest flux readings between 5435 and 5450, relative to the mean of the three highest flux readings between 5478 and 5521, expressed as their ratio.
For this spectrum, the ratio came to 0.98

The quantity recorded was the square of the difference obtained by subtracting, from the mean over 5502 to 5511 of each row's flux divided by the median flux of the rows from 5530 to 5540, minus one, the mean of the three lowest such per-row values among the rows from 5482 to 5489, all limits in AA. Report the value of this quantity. 0.0056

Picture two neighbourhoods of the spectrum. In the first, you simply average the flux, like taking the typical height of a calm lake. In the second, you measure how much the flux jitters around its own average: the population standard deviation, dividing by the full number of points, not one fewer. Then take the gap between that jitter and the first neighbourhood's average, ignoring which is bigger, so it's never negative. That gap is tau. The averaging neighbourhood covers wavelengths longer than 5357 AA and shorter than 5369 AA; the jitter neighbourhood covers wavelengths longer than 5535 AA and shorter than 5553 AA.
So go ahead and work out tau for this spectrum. 11.9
